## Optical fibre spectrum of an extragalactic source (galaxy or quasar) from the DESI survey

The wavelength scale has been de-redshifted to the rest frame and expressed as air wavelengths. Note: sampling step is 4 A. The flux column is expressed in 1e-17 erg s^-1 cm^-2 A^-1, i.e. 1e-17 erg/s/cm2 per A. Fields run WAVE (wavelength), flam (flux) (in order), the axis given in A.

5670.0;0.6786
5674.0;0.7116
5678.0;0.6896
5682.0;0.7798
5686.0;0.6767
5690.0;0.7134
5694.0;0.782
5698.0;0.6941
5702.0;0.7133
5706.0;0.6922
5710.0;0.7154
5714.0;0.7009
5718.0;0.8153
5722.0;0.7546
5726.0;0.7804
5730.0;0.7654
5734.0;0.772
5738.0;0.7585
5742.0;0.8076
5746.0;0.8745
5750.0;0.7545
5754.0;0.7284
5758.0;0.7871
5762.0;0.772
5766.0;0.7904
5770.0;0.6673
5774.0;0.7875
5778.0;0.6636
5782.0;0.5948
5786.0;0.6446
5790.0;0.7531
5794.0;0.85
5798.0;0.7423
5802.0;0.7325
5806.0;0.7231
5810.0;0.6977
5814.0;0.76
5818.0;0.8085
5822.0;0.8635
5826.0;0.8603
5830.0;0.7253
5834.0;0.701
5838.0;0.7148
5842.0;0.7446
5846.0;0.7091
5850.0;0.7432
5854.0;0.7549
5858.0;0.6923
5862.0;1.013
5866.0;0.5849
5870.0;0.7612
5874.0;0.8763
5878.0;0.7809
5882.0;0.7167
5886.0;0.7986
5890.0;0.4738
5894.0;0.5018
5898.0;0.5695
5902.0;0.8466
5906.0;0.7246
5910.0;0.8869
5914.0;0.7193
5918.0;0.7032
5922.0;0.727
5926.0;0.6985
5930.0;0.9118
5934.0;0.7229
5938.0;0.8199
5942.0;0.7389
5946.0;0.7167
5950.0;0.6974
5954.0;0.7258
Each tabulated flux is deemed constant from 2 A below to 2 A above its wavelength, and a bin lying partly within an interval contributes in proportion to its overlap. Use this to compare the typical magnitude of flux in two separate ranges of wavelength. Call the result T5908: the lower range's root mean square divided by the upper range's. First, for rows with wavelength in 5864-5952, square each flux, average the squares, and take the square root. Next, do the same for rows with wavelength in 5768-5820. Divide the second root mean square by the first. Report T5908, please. 0.991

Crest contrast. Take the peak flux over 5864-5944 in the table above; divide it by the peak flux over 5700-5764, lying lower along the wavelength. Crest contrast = 1.04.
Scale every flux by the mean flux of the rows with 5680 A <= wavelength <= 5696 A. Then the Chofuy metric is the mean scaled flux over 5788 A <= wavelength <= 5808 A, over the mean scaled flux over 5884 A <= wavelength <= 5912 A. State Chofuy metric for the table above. 1.11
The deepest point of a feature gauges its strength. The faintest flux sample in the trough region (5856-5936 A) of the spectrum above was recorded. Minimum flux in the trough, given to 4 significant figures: 0.4738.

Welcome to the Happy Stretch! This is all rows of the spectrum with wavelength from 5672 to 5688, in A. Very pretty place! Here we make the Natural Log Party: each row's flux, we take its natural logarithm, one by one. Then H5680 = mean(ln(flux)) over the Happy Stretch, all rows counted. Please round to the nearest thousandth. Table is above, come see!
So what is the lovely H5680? -0.338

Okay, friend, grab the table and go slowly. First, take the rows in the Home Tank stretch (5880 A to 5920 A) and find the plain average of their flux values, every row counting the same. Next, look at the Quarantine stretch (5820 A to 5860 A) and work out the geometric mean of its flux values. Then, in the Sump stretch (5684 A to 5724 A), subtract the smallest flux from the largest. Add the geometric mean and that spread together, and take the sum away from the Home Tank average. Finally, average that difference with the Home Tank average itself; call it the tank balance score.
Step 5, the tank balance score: 0.250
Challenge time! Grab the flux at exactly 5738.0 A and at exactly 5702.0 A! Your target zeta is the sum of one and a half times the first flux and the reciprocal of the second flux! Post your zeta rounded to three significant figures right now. 2.54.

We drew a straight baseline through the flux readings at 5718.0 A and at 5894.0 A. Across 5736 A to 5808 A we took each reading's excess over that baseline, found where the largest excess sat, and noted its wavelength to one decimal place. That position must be 5794.0 A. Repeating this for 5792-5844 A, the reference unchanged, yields 5826.0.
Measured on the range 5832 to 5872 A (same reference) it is 5862.0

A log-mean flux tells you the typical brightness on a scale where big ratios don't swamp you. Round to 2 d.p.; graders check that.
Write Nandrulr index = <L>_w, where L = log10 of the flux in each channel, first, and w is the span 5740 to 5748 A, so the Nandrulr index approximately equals -0.08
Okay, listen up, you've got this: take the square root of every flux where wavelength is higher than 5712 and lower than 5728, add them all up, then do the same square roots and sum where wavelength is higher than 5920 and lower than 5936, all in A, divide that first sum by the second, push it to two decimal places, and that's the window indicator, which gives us 1.00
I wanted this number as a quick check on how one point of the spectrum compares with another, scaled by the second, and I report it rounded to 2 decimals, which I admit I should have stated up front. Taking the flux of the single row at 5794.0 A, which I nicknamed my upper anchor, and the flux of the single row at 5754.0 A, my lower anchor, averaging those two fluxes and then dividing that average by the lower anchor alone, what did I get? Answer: 1.08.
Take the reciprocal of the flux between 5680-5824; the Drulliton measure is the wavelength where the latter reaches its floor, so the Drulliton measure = 5746.0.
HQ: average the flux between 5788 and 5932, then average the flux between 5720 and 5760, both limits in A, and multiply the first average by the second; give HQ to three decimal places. 0.581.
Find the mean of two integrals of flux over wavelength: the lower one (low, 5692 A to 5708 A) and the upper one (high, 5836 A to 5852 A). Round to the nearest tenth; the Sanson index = 11.6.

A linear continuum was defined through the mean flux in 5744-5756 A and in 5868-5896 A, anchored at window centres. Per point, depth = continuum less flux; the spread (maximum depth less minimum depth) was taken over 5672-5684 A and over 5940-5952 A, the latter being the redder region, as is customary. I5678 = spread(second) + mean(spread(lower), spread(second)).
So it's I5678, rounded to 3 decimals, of 0.101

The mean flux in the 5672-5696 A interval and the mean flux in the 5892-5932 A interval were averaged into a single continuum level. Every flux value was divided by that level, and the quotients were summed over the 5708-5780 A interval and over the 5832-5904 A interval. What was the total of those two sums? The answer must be 36.7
